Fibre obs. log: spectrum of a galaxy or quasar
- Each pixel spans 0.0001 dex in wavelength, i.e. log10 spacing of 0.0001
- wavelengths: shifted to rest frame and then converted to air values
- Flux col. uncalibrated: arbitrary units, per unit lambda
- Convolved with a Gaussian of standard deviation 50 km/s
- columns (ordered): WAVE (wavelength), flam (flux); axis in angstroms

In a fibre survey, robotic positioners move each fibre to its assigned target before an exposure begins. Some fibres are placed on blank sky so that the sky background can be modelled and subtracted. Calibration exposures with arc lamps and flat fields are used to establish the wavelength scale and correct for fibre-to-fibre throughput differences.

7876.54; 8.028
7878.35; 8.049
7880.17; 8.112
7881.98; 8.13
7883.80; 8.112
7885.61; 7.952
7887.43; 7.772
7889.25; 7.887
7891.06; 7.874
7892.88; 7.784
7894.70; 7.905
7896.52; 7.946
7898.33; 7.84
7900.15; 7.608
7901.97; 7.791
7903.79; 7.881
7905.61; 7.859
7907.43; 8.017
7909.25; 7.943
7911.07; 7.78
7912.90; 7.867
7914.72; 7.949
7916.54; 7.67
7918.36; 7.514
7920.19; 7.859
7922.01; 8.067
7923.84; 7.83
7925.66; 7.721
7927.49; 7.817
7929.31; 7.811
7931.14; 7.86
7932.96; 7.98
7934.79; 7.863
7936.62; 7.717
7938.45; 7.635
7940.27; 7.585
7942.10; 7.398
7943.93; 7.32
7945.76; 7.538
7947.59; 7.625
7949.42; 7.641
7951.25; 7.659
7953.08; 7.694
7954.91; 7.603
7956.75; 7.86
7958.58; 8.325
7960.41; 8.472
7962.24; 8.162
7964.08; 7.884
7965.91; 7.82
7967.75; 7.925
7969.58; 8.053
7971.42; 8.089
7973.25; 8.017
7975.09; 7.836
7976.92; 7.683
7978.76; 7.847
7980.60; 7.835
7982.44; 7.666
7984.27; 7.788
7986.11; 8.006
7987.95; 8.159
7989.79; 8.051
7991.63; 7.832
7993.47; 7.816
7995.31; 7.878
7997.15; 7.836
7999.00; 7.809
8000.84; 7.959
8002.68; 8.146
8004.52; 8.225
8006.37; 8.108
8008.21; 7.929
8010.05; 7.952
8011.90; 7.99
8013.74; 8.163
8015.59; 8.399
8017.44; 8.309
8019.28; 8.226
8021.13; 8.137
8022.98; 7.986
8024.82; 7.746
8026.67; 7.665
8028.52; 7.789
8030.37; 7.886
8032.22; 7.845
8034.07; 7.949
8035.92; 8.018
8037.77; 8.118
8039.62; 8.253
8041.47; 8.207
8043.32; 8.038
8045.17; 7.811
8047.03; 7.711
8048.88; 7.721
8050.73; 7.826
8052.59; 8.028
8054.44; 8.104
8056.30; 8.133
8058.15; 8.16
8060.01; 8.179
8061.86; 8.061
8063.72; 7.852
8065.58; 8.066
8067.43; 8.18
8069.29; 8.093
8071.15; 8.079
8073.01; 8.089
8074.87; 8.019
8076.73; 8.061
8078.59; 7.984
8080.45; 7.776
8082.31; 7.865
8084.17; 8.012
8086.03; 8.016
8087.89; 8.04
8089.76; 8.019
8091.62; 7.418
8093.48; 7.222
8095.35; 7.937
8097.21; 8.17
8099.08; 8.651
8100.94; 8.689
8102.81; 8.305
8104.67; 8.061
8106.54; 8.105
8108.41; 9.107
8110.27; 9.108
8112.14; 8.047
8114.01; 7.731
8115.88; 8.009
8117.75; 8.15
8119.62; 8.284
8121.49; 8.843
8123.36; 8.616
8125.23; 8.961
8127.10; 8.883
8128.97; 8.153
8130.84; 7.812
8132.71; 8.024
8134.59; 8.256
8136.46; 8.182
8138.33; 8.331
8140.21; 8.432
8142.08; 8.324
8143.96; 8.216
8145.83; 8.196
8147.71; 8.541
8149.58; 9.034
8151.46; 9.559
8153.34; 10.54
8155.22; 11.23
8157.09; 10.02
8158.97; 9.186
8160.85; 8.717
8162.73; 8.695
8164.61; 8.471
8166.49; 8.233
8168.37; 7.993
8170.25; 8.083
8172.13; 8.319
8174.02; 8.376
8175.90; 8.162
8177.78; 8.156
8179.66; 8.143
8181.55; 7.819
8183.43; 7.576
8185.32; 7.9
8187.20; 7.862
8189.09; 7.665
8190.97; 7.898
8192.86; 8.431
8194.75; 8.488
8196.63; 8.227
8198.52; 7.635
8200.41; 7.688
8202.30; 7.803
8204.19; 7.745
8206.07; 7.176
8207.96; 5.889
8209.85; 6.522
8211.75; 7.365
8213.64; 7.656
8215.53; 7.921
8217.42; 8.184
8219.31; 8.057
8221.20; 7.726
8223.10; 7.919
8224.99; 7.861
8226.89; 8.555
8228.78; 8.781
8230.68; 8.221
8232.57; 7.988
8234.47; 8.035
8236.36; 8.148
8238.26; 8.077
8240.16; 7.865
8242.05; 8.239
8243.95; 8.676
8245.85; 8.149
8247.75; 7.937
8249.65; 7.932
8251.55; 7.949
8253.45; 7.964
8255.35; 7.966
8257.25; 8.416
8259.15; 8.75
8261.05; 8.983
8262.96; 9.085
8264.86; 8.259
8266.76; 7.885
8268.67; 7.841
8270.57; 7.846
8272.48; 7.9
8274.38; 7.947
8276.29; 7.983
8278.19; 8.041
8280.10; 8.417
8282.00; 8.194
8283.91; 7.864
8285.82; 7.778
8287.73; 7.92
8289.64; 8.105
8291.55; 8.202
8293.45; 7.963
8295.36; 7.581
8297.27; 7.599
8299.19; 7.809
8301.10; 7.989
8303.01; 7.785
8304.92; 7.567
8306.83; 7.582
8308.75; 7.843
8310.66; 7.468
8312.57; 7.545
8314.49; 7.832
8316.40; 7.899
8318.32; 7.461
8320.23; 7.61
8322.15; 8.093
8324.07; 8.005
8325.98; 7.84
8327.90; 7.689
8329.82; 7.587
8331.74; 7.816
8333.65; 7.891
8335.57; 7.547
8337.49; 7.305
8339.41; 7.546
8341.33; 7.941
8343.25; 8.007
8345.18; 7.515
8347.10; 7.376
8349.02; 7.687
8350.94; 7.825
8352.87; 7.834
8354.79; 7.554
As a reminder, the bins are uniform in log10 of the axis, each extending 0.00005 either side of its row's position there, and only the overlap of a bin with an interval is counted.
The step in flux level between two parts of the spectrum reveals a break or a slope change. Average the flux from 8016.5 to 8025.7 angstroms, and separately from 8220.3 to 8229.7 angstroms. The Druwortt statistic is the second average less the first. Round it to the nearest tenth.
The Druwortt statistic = 0.1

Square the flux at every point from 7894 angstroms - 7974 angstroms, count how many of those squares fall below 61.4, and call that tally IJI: 21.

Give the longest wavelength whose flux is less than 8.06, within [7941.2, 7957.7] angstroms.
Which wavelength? 7956.75 angstroms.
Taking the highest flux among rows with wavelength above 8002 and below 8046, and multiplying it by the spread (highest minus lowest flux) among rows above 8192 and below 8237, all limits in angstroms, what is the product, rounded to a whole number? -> 24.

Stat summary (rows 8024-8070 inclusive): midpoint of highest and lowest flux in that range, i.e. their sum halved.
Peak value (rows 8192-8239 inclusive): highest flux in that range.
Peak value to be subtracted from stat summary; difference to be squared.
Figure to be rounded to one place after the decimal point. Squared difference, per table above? 0.7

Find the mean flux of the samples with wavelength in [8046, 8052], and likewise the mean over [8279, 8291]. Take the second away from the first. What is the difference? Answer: -0.3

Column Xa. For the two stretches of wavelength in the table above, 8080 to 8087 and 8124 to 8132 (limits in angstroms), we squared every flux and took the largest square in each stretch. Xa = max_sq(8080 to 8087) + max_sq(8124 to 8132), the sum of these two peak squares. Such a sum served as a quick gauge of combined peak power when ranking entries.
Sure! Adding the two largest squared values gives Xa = 145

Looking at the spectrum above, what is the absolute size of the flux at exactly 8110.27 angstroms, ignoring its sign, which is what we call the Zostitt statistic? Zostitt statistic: 9.11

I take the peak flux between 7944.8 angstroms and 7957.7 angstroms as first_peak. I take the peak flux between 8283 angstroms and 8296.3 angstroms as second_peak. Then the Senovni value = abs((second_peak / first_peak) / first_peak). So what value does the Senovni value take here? 0.133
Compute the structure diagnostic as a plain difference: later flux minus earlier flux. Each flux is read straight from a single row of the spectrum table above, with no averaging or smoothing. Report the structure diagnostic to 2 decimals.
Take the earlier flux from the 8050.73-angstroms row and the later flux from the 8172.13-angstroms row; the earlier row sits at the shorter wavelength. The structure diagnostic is 0.49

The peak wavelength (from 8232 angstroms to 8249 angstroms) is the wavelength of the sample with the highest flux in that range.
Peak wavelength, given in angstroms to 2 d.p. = 8243.95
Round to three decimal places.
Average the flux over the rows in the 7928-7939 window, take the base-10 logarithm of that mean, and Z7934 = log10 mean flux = 0.893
